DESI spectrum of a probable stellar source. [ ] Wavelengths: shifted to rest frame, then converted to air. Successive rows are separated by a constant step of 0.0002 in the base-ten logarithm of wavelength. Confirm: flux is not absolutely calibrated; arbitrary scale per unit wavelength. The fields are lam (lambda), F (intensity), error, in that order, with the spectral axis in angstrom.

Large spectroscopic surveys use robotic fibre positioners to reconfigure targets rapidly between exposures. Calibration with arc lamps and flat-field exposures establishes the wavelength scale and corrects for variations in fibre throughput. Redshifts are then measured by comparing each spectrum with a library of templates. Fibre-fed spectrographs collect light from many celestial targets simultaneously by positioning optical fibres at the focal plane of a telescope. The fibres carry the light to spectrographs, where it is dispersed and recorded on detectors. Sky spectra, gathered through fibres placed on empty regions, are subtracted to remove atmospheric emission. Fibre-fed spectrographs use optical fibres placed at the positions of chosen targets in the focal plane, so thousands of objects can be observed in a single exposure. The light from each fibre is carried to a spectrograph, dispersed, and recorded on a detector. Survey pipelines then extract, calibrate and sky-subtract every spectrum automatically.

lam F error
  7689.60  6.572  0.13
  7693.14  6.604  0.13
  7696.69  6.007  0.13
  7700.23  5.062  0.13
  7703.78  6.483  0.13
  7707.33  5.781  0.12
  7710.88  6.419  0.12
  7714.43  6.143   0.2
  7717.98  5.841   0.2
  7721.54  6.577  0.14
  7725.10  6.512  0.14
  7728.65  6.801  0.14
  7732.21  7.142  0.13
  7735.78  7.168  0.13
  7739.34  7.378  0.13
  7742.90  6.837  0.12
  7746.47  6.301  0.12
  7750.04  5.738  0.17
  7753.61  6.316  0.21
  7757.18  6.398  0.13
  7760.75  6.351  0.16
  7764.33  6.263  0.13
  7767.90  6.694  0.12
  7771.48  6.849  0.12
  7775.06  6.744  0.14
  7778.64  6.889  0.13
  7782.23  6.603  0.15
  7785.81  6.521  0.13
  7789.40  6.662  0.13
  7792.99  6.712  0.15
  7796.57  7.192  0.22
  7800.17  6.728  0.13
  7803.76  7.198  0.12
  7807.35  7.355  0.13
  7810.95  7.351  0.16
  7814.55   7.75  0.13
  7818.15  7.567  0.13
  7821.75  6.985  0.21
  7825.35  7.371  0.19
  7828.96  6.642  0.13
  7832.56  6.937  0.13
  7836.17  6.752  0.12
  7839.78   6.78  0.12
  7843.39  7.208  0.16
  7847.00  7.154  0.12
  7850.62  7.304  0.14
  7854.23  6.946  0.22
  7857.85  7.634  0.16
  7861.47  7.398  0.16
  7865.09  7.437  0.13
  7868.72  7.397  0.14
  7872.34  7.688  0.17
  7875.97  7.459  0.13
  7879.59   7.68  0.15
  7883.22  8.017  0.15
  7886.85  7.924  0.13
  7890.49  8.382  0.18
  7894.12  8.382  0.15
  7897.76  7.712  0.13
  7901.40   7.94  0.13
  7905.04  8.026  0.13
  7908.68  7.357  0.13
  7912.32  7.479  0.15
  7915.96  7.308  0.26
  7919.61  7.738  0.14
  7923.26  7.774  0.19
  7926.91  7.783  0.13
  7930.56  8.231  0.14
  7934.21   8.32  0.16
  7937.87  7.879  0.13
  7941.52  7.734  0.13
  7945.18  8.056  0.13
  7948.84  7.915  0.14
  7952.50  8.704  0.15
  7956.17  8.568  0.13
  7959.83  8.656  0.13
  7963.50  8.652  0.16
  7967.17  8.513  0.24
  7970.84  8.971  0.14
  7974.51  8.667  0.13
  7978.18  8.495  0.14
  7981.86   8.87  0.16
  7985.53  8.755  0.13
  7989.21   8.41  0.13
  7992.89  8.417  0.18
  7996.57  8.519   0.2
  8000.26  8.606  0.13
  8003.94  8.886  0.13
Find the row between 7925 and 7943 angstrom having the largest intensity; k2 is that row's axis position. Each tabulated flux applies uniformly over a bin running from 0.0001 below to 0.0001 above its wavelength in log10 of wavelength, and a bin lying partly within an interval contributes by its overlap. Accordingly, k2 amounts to 7934.21 angstrom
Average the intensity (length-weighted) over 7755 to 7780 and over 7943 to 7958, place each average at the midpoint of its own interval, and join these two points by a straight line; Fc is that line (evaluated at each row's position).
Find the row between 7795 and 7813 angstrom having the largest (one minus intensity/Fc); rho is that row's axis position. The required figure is 7800.17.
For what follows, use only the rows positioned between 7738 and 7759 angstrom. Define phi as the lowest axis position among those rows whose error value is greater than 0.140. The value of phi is 7750.04 angstrom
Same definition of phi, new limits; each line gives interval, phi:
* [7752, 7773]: 7753.61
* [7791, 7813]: 7792.99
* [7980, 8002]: 7981.86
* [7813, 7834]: 7821.75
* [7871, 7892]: 7872.34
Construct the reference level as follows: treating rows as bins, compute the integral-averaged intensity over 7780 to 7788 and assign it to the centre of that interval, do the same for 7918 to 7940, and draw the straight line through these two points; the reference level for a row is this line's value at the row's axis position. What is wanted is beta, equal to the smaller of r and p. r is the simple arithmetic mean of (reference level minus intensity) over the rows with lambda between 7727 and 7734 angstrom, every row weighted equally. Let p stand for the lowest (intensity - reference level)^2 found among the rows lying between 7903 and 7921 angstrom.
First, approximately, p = 0.016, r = -0.90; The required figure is -0.9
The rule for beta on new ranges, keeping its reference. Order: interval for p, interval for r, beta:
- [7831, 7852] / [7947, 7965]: -0.3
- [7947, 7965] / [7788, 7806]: -0.2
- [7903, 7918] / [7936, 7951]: 0.1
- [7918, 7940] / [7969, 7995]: -0.2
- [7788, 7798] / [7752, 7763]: 0.0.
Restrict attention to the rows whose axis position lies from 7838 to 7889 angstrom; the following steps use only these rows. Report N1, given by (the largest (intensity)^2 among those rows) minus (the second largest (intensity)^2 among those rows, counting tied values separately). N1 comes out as 1.5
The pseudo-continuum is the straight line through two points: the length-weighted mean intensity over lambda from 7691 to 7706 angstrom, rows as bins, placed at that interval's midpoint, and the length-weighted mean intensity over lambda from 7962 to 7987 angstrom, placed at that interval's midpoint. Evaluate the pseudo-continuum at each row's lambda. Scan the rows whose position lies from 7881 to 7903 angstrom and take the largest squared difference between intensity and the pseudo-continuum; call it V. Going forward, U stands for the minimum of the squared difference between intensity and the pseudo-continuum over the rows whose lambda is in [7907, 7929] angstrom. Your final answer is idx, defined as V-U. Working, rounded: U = 0.191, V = 0.24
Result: 0.05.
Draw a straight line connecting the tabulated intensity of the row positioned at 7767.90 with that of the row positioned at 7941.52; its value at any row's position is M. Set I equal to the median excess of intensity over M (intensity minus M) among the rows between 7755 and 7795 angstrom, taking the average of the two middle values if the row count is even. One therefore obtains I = -0.16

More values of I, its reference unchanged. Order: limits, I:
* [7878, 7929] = 0.28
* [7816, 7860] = -0.02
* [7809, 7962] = 0.16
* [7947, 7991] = 0.75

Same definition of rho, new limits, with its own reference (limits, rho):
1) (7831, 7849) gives 7839.78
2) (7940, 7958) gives 7941.52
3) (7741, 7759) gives 7750.04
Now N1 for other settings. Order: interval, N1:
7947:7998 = 1.8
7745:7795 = 0.5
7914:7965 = 0.8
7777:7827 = 2.8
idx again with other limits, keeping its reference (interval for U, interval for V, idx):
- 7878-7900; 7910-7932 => 0.69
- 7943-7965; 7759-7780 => 0.17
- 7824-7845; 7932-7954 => 0.42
